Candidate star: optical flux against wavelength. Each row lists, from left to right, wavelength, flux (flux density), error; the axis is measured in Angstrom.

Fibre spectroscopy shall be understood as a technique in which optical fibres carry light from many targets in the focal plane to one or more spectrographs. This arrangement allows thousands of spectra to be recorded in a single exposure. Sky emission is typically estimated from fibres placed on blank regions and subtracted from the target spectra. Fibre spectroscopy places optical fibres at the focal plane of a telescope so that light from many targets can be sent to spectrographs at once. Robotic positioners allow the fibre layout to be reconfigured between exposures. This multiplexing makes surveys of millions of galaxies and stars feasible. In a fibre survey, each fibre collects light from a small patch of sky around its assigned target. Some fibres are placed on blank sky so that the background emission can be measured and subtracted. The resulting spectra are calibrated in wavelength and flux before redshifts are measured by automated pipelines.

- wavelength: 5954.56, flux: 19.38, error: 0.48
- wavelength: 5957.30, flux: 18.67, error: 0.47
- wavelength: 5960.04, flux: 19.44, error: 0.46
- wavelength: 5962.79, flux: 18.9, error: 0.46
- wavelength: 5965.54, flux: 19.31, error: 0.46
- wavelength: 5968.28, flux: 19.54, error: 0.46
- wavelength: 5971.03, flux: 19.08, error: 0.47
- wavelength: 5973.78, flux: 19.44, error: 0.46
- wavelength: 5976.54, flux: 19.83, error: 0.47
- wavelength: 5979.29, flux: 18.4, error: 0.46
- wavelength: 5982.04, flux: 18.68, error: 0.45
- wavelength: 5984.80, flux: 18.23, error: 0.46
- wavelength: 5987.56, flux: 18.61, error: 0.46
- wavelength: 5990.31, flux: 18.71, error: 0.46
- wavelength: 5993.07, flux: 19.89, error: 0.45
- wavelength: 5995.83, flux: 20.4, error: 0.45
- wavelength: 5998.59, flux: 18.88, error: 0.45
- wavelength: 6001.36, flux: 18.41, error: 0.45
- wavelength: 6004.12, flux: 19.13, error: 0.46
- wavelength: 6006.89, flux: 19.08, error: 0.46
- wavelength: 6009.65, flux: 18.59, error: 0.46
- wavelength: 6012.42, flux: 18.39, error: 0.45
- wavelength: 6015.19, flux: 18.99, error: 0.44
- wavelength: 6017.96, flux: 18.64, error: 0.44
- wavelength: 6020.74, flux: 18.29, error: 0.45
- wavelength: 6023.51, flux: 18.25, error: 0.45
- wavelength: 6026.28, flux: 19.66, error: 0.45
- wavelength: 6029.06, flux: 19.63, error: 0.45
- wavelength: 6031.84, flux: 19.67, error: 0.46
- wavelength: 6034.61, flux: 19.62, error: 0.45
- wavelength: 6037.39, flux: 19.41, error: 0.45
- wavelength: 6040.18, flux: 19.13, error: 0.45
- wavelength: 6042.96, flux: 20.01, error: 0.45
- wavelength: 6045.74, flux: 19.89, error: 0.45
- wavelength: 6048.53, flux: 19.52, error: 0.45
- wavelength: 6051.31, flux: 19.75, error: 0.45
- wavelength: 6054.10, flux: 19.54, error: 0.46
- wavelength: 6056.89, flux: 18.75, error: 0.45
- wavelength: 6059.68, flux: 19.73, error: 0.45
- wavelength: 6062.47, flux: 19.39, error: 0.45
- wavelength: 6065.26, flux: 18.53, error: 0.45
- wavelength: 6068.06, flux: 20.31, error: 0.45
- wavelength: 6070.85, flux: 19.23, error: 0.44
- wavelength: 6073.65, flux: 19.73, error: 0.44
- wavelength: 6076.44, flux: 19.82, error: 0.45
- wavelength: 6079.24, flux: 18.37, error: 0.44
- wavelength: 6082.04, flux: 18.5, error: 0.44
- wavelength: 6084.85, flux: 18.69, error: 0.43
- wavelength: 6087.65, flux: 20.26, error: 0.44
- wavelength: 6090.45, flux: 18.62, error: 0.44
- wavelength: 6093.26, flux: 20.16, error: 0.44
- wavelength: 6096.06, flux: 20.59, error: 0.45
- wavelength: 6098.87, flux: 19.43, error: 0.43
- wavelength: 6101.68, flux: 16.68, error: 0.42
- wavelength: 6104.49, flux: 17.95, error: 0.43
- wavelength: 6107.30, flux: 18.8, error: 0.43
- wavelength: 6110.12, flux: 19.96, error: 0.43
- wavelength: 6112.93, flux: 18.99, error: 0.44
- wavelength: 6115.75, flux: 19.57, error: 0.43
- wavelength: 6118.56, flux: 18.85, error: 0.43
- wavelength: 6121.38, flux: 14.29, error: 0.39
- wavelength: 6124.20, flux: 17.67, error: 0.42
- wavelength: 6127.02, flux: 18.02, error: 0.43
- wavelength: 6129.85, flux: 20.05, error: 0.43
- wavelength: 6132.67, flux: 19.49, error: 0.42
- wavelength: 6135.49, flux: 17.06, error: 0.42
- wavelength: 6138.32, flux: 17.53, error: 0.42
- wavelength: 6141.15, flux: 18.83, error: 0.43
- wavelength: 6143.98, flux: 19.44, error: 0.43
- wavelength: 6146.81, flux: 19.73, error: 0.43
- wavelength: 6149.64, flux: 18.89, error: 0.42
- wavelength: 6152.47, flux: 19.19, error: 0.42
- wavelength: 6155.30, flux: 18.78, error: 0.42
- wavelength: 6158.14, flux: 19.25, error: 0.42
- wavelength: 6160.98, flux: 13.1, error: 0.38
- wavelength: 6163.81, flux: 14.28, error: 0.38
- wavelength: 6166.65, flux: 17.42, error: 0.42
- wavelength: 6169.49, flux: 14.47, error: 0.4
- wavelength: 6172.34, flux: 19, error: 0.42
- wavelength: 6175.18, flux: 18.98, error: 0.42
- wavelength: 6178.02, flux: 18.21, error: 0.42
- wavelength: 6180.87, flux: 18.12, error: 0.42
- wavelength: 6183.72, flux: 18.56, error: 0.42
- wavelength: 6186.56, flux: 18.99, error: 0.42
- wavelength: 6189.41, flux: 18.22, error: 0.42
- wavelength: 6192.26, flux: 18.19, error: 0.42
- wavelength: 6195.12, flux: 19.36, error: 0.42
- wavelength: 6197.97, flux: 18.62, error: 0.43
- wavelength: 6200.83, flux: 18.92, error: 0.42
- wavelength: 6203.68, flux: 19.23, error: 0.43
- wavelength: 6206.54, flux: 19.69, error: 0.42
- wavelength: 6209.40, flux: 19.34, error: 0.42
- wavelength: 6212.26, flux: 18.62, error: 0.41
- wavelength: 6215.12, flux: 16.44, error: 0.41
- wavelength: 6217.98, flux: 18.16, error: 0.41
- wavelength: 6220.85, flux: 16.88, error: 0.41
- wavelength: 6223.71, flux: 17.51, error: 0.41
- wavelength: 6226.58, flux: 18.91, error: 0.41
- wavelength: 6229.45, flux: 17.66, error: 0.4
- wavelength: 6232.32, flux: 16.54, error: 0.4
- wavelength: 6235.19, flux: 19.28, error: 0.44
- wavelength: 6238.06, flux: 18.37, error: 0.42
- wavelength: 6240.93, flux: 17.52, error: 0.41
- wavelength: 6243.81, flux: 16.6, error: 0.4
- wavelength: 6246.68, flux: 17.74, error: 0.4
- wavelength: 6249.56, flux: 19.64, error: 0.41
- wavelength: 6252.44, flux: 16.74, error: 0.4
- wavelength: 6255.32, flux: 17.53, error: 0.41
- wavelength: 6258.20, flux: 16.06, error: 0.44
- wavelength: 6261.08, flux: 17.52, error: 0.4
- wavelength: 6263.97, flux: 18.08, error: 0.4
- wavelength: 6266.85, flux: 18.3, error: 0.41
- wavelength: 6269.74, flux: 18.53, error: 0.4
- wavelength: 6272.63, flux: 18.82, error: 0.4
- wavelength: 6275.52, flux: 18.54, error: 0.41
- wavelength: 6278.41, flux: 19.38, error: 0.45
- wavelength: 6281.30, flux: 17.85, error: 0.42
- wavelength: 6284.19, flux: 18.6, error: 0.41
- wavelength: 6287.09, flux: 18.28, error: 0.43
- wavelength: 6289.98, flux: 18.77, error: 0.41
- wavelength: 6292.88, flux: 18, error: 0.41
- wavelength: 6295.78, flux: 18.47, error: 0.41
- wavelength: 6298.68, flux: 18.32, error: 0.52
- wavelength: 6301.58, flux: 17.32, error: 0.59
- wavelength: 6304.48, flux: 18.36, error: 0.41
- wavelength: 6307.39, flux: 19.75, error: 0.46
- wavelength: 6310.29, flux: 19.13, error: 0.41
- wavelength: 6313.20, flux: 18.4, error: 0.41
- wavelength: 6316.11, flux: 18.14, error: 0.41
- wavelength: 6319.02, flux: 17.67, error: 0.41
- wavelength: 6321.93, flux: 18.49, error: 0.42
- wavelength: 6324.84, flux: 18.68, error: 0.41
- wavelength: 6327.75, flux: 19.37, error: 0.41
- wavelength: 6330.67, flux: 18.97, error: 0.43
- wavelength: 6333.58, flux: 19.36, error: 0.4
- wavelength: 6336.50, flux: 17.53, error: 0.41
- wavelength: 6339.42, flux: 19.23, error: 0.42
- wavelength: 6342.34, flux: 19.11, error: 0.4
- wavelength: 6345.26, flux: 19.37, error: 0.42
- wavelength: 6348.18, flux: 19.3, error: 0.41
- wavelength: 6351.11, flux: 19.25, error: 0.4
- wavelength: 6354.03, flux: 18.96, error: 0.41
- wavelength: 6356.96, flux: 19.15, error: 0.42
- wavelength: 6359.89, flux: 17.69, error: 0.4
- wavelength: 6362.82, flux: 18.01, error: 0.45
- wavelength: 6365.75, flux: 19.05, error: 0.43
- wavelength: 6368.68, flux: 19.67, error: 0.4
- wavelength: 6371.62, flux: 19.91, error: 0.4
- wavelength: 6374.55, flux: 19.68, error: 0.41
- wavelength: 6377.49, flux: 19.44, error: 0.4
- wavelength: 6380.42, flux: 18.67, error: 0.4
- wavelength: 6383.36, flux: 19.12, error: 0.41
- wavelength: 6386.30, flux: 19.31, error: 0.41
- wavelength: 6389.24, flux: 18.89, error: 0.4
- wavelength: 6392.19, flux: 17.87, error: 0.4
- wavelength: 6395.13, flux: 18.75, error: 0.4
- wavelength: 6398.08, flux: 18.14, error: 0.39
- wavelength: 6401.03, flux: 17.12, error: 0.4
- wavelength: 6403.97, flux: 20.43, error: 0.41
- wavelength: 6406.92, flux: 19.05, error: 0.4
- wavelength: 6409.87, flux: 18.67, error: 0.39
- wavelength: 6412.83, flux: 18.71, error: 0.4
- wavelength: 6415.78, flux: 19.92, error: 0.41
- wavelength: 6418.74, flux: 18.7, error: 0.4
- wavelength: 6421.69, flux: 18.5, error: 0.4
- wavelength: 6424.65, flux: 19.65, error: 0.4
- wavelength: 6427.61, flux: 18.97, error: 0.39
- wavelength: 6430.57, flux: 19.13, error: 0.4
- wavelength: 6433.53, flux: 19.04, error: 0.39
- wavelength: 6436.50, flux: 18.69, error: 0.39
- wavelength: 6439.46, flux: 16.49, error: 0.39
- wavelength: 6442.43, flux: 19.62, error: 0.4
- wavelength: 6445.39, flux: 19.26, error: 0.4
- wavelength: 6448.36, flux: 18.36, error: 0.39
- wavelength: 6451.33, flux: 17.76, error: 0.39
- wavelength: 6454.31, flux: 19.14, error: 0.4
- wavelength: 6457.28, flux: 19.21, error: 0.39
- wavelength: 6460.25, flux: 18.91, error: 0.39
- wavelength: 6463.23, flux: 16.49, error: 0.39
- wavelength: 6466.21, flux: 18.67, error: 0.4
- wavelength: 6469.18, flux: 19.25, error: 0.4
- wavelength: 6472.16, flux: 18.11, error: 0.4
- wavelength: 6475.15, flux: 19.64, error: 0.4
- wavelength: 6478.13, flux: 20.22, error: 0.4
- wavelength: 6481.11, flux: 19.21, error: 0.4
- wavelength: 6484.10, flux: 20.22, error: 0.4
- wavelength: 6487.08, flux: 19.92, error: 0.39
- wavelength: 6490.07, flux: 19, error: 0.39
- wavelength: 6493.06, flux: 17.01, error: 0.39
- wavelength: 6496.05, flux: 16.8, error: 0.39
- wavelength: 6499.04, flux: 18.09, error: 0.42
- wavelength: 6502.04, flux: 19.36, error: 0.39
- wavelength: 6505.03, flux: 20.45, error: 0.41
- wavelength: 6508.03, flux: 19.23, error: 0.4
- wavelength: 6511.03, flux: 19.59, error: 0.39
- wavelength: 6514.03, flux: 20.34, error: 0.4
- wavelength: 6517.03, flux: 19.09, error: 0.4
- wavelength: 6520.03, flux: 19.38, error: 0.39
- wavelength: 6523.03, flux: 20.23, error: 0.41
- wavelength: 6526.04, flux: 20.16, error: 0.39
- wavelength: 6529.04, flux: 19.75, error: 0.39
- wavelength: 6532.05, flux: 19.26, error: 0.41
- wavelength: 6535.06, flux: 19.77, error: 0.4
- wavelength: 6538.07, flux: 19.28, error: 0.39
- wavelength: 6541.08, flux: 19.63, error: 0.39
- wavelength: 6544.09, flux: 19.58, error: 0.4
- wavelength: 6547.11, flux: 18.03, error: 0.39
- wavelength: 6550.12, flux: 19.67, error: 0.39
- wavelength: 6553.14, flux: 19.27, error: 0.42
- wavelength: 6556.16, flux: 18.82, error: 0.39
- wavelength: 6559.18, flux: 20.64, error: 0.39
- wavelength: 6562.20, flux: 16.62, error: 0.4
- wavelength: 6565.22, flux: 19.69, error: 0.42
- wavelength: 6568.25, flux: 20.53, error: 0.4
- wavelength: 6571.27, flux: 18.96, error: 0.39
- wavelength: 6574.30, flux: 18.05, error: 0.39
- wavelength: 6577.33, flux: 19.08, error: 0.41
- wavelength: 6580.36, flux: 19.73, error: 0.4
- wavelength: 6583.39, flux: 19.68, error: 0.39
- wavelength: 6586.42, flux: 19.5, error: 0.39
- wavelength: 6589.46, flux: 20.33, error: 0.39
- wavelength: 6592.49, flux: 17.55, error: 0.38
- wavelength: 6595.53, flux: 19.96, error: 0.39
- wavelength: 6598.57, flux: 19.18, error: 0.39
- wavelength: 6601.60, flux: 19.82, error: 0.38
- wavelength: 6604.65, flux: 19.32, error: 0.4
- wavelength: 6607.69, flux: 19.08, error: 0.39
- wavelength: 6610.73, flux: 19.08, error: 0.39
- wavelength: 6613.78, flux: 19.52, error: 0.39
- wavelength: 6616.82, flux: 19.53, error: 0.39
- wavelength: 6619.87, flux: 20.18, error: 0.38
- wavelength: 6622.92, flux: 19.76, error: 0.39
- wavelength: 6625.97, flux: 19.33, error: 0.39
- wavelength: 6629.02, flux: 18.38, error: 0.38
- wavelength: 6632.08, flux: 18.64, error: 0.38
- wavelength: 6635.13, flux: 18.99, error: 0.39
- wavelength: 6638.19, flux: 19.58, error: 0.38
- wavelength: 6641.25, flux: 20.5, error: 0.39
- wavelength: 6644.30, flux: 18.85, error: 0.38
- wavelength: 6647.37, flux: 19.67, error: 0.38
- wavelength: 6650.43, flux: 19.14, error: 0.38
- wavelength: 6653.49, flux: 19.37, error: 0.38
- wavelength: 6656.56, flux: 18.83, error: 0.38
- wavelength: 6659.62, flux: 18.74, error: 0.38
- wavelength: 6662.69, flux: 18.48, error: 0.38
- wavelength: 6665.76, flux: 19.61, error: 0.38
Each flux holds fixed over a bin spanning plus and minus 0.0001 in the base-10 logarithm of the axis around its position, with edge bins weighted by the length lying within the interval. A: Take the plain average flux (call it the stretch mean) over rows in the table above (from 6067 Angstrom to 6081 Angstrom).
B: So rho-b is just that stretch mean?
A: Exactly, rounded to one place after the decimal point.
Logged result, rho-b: 19.5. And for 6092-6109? 18.9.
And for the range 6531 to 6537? 19.5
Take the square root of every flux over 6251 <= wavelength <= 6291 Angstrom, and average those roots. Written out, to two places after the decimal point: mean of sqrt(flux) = 4.25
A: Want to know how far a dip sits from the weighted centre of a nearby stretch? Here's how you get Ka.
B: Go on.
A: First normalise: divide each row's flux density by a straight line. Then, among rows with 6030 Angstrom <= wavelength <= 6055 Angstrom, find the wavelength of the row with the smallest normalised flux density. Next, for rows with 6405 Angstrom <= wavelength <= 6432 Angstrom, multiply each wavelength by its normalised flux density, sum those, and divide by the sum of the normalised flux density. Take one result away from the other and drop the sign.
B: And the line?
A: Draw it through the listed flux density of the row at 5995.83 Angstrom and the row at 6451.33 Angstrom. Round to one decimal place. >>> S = 378.6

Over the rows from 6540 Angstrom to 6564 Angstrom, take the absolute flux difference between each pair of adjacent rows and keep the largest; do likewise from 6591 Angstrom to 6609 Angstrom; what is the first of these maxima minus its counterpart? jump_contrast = 1.6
